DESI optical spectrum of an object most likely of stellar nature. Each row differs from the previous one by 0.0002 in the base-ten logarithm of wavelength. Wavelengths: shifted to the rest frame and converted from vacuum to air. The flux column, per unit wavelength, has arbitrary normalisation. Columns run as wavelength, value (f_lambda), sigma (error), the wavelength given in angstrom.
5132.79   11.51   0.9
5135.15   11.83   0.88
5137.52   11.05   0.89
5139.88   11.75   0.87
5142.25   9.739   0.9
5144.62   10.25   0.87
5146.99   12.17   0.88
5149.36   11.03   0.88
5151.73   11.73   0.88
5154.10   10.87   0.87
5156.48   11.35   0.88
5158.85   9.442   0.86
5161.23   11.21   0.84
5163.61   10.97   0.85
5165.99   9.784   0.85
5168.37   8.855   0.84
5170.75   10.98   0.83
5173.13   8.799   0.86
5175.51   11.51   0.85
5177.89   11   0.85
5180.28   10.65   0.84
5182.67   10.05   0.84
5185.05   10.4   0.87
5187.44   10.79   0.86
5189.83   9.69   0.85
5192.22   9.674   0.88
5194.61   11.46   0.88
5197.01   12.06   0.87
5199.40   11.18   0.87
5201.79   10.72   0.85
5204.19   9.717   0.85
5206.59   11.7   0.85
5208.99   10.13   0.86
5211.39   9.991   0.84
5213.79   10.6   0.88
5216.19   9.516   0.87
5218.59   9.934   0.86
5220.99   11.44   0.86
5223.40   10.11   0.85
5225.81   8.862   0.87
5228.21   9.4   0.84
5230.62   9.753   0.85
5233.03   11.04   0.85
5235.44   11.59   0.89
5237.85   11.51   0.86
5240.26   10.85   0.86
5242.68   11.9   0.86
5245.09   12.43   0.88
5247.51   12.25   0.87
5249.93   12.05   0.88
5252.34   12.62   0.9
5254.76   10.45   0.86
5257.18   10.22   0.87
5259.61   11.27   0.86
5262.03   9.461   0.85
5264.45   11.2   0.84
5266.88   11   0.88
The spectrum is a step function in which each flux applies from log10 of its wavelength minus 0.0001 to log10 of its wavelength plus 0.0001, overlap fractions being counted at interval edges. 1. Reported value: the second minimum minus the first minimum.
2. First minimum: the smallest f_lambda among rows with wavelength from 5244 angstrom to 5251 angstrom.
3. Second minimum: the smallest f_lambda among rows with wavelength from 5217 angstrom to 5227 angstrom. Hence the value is -3.2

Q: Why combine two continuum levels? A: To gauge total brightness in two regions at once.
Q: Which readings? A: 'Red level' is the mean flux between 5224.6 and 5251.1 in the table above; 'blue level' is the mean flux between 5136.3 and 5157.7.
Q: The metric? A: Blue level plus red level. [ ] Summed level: 22.2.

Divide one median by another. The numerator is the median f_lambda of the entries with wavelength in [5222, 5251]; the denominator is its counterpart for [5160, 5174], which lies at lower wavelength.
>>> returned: 1.09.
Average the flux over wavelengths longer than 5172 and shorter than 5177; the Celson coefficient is 10.2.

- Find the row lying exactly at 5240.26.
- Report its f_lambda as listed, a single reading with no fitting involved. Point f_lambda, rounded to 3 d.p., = 10.850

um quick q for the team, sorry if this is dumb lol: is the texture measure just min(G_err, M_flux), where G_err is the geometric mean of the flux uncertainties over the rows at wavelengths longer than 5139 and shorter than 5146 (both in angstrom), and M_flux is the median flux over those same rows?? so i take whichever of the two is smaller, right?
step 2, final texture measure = 0.880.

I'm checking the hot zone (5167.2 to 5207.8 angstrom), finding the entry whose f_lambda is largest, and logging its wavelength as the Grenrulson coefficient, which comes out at 5197.01 angstrom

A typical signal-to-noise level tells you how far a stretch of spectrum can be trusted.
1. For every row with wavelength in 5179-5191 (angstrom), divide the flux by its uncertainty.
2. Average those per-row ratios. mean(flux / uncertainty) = 12.11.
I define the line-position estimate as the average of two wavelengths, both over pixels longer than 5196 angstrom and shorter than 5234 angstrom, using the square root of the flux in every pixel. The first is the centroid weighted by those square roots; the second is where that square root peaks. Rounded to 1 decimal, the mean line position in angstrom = 5205.9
